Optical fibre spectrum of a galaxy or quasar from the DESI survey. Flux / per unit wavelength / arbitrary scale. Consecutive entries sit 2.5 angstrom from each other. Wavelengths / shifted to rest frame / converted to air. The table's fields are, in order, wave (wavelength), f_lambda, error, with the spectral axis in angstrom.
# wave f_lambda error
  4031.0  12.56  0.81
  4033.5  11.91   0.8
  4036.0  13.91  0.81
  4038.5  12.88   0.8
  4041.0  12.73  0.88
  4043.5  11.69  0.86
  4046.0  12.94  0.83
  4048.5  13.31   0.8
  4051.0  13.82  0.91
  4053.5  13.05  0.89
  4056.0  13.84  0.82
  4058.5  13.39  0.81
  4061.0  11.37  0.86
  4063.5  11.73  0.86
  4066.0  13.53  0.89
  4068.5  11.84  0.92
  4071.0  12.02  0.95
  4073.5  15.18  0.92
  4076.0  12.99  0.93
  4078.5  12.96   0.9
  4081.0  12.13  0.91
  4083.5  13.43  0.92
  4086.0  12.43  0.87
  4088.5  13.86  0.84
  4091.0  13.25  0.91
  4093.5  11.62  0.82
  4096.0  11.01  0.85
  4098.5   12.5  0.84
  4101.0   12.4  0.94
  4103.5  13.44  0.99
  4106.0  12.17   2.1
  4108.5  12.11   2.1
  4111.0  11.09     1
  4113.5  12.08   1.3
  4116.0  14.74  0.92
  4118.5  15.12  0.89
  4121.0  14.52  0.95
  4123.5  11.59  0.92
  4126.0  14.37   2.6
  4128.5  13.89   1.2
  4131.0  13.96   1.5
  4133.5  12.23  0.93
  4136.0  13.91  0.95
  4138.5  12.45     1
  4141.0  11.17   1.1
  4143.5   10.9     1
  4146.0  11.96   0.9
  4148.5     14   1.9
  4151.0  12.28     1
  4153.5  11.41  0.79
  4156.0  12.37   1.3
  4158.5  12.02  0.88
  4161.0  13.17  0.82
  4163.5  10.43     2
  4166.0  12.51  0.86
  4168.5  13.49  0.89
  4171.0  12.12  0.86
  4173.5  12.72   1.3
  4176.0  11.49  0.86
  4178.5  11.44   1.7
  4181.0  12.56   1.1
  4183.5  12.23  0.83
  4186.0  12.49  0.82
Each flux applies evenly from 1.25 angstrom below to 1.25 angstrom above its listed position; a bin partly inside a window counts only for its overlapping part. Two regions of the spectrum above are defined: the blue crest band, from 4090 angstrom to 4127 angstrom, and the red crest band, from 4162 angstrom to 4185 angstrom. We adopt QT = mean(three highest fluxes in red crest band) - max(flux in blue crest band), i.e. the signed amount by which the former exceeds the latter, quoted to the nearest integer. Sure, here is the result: -2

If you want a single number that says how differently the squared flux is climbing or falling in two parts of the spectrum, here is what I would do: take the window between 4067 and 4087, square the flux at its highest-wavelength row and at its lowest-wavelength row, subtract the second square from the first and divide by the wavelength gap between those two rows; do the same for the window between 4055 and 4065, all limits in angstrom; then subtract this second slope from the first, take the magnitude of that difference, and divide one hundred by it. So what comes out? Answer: 12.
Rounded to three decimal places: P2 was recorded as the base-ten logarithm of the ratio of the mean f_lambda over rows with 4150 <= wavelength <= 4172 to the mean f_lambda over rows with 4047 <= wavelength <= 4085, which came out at -0.027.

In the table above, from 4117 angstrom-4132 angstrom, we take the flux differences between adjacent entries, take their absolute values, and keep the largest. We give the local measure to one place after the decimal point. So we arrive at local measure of 2.9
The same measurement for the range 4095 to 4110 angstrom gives 1.5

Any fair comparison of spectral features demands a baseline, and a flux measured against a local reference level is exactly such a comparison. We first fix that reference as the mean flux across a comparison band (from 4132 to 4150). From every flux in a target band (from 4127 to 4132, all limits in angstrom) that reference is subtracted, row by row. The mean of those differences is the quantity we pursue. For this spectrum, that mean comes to 1.6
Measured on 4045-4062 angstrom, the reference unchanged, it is 0.7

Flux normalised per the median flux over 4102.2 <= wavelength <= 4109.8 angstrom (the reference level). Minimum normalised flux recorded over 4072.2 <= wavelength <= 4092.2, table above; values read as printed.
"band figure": 1.00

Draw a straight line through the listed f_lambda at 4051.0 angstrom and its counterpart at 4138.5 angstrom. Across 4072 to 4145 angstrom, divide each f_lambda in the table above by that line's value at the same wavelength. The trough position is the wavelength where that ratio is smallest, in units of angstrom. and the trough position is 4096.0 angstrom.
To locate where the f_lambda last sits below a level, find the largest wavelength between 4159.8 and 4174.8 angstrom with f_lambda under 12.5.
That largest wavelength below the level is 4171.0 angstrom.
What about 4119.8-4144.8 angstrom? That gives 4143.5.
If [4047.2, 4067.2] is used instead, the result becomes 4063.5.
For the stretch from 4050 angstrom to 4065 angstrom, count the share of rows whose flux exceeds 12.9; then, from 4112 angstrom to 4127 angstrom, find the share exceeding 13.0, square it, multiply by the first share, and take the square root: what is 0.54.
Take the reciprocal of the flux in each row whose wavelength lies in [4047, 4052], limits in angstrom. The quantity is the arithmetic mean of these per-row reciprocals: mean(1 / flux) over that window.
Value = 0.074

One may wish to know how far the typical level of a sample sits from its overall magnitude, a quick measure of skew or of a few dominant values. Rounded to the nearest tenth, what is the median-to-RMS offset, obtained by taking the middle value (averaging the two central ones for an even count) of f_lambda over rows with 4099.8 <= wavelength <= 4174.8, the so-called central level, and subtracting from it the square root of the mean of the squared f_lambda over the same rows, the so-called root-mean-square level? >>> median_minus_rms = -0.4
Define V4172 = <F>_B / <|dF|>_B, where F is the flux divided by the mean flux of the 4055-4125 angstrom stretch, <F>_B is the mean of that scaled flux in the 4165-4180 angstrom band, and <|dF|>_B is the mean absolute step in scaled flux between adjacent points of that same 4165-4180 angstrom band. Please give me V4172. 15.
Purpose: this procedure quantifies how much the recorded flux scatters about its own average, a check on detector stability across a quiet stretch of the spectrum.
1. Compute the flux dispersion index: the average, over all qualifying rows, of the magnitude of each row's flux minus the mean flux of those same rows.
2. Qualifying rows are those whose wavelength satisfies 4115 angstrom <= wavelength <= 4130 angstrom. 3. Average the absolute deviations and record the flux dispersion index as 0.87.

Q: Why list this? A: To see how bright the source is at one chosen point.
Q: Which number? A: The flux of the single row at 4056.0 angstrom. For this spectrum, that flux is 13.84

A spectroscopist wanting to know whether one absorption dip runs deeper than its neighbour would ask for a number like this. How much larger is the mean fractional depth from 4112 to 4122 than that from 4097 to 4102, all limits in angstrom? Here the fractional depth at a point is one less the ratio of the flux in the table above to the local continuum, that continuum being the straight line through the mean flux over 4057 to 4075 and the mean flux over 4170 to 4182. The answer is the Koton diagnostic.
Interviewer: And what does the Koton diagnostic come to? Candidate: -0.14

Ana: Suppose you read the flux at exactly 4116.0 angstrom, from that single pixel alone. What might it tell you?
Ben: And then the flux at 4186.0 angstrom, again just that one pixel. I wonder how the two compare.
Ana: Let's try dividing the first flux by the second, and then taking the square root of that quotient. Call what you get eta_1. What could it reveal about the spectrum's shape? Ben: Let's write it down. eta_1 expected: 1.09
